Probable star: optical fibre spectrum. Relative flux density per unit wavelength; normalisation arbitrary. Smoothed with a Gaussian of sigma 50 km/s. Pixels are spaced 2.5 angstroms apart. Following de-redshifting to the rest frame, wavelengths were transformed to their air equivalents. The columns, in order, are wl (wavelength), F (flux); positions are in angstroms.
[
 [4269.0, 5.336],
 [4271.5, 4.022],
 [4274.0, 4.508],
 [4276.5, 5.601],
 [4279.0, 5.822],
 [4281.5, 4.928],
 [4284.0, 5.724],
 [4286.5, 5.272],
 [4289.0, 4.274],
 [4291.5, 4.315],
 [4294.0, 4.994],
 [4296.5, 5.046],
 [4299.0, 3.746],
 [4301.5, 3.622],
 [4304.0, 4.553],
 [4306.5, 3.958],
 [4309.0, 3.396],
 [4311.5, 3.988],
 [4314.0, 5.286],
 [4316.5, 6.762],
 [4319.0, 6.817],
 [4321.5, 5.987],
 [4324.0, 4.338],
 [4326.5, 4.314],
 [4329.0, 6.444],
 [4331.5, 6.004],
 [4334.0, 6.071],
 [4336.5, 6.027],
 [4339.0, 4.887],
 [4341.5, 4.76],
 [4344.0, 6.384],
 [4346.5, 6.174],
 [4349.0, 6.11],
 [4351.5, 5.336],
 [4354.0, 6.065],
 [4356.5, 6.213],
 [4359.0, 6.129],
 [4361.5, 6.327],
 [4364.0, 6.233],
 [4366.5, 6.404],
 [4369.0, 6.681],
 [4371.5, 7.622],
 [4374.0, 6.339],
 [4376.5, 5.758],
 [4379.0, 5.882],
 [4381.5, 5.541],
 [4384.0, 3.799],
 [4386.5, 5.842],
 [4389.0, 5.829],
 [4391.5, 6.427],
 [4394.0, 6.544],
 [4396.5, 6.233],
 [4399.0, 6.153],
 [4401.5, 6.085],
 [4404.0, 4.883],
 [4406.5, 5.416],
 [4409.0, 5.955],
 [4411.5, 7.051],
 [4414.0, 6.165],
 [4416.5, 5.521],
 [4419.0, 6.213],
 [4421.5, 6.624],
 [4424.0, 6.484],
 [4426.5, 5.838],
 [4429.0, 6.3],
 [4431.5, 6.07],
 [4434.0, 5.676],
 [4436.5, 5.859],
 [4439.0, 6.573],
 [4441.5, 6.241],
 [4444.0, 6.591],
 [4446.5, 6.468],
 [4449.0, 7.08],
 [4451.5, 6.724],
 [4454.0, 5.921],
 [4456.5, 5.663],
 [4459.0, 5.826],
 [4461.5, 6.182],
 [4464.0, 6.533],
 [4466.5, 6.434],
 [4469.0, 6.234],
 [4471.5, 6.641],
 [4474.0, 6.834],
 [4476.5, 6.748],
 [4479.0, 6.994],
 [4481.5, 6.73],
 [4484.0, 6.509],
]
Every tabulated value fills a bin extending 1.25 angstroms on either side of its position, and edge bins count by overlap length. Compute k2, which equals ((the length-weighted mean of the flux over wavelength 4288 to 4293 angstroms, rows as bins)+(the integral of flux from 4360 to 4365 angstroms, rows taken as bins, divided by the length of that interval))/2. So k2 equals 5.3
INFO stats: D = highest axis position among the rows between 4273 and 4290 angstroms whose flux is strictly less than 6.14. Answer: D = 4289.0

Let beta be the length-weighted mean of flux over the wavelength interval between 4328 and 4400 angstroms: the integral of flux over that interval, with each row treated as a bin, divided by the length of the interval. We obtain 6.01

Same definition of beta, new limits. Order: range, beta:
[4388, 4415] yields 6.07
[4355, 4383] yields 6.26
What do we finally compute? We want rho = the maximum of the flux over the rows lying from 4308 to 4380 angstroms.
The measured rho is 7.622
